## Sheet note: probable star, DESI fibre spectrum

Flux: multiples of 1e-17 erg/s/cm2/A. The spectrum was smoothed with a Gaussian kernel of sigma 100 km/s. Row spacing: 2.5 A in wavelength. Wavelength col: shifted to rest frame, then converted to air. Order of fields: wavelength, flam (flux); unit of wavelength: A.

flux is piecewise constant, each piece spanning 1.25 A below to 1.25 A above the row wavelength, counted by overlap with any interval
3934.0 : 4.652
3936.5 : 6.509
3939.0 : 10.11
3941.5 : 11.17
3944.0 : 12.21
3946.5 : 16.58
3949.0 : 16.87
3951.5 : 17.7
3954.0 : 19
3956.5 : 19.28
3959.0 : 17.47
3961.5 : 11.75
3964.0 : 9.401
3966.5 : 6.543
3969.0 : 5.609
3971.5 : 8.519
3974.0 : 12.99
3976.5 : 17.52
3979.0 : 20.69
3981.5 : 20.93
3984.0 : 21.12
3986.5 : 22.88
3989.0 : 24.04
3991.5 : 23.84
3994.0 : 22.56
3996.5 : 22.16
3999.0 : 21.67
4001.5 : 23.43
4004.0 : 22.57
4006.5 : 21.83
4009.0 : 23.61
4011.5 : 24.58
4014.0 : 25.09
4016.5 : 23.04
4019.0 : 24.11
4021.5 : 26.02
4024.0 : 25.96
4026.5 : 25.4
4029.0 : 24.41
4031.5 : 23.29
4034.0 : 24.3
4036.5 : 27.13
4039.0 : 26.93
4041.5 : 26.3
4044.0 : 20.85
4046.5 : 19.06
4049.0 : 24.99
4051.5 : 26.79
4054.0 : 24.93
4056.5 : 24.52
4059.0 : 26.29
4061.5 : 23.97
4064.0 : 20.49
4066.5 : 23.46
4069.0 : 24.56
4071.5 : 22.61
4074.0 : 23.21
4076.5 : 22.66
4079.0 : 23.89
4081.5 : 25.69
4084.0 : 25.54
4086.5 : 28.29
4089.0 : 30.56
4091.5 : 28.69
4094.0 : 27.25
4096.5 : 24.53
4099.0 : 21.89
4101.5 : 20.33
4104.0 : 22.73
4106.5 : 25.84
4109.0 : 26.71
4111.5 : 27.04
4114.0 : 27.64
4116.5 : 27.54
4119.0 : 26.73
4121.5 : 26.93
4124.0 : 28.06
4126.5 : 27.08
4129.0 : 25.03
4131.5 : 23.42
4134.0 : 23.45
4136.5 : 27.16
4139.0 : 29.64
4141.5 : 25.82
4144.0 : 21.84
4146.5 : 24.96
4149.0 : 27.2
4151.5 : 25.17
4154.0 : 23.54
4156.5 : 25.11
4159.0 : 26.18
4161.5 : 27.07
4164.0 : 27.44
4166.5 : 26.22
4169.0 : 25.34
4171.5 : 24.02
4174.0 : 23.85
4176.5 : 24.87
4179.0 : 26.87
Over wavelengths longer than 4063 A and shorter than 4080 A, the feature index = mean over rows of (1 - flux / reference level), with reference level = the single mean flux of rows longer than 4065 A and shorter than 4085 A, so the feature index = 0.04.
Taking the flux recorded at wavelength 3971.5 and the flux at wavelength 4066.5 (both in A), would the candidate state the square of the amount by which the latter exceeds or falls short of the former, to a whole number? 223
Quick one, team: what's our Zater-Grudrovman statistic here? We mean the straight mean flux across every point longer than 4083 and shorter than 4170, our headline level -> 25.9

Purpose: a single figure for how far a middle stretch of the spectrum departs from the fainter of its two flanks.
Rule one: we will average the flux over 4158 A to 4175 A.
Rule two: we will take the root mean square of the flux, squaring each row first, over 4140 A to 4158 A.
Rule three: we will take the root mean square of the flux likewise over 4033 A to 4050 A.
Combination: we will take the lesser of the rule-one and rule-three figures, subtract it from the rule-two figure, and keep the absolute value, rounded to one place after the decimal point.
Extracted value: 0.5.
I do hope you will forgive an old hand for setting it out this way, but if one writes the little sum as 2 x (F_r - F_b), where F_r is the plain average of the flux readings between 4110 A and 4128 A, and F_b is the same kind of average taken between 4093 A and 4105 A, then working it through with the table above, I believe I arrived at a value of 7.9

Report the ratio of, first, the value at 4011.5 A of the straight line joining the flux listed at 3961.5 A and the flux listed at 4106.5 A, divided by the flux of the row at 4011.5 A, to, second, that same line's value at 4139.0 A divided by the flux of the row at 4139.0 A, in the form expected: 0.69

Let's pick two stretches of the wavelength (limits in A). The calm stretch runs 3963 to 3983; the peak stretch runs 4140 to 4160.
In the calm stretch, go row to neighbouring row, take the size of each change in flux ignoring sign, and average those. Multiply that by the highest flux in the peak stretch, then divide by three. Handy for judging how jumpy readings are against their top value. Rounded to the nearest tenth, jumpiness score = 24.8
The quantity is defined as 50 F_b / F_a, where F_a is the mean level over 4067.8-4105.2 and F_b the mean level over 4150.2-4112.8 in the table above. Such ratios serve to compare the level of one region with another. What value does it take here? 53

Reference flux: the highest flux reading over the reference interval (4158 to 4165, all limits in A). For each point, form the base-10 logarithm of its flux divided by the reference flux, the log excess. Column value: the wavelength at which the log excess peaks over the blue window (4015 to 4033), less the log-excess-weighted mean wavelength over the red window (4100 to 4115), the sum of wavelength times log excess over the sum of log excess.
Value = -81.8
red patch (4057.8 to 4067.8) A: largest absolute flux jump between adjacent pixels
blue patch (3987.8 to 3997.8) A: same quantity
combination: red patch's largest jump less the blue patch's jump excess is 2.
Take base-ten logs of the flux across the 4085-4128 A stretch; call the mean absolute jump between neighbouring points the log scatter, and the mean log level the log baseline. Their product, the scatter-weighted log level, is 0.035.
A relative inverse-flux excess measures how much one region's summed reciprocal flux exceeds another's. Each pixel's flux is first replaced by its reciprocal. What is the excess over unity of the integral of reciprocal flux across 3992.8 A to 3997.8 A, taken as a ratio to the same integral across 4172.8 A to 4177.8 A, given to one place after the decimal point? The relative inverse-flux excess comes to 0.1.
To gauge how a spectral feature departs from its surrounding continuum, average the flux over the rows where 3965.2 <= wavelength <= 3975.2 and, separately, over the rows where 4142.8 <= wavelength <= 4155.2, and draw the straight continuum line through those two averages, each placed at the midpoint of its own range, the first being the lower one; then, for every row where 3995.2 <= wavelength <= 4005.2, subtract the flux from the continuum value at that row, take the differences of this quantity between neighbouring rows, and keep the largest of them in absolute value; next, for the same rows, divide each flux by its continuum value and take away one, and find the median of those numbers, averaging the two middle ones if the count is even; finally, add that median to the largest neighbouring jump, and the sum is 2.5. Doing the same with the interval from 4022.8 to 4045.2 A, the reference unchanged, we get 6.5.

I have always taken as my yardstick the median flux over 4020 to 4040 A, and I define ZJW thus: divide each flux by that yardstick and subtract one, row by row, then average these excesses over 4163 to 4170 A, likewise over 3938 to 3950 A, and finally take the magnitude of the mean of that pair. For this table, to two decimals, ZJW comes 0.23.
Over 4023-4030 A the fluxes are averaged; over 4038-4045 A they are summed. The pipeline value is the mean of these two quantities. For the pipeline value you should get 49.7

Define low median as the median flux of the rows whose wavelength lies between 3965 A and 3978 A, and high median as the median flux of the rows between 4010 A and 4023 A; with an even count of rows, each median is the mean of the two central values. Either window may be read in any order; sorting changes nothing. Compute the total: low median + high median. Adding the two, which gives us 33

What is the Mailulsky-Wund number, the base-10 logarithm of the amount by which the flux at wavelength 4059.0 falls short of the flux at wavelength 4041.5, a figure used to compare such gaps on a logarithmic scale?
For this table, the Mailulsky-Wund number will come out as -2.0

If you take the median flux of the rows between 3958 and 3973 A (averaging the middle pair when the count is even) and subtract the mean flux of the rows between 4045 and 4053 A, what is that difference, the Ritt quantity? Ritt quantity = -15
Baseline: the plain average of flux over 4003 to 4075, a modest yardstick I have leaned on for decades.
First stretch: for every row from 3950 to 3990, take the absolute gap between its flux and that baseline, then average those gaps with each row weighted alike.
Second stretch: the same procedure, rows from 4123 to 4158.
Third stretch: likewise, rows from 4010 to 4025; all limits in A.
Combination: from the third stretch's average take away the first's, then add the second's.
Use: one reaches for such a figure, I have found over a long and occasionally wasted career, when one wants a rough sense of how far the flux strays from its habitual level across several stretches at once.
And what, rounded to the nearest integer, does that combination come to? -5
